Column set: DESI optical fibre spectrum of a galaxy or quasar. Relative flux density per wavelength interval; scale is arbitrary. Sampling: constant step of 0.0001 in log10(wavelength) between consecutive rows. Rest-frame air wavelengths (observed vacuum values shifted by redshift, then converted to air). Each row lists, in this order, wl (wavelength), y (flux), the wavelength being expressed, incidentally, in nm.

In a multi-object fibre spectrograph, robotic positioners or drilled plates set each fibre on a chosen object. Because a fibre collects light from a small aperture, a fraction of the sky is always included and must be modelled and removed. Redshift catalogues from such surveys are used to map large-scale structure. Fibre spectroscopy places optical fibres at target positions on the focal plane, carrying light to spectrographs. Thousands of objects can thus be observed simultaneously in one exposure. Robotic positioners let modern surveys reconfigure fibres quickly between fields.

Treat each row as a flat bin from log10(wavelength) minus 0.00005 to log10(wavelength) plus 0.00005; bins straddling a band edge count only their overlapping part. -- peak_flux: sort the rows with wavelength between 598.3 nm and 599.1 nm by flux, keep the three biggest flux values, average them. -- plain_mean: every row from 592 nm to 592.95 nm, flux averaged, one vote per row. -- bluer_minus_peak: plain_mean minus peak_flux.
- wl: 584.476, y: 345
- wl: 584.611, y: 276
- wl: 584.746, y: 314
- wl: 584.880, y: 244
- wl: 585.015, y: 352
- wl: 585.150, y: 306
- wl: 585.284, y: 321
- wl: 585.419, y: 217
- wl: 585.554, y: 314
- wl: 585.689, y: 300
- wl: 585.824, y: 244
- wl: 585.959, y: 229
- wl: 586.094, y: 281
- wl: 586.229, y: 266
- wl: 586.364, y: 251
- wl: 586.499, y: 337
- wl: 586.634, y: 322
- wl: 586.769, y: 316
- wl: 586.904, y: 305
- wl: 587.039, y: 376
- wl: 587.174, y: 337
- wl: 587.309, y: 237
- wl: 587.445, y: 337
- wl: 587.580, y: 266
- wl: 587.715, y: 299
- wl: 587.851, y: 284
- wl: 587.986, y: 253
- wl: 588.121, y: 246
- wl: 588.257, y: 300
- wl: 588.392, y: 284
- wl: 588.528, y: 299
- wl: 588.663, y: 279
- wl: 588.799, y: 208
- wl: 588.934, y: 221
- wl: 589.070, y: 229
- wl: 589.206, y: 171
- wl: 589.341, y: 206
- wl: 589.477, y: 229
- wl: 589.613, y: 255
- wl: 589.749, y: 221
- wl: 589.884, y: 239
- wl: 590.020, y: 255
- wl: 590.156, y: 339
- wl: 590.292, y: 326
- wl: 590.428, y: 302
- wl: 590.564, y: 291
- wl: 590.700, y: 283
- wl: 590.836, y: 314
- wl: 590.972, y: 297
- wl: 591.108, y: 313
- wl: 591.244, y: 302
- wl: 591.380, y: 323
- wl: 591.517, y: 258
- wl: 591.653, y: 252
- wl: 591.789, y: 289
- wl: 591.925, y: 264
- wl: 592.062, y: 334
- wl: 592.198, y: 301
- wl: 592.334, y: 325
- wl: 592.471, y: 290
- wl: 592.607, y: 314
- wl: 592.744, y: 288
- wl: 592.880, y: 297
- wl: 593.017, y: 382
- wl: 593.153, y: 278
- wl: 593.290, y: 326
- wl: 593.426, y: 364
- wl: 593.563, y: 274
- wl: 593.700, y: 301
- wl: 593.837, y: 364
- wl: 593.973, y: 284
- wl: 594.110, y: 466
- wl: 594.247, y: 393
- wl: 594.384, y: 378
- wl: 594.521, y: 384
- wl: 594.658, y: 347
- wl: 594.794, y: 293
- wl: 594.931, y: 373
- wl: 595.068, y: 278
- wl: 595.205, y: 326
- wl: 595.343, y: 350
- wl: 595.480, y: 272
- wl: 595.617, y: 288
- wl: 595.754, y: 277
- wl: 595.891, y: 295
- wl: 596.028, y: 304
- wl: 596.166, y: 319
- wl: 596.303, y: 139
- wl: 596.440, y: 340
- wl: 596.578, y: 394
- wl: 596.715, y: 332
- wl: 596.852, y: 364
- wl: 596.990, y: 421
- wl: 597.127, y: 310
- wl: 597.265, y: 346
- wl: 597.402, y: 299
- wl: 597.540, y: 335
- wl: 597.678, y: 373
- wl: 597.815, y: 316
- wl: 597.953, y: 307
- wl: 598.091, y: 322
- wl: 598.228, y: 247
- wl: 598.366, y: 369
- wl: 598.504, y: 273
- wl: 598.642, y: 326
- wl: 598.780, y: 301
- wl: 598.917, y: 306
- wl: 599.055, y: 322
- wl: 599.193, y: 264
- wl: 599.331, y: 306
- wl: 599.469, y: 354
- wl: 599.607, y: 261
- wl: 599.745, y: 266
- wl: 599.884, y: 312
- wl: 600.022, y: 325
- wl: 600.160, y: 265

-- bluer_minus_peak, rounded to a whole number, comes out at -32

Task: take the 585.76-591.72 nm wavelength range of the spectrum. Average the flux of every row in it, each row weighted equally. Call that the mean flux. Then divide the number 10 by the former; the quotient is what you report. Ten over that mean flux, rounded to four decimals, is 0.0361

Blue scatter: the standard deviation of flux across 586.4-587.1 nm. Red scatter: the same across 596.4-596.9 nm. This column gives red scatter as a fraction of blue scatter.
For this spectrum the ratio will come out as 1.0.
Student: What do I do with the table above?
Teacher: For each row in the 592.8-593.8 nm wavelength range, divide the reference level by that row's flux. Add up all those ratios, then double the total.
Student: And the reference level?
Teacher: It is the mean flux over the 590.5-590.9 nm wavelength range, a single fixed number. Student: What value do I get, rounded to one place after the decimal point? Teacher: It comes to 13.2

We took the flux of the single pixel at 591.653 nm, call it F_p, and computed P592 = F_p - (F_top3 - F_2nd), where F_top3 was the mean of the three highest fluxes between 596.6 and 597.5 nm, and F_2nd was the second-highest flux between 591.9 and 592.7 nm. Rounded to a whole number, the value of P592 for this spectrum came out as 200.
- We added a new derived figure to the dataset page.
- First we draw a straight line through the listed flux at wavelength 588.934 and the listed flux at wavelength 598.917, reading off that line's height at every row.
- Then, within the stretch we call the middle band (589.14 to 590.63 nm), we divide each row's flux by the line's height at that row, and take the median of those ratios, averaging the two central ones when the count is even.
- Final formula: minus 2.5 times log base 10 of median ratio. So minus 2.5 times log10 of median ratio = -0.11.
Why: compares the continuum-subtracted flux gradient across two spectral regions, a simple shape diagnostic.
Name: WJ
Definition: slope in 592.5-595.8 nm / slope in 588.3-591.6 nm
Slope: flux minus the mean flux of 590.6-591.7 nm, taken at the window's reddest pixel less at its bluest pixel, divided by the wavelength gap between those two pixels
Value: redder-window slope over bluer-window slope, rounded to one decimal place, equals 1.4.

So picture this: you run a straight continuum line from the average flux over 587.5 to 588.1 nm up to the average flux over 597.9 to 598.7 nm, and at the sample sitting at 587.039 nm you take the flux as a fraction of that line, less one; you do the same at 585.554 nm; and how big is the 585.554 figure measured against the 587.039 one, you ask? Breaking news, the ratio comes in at 0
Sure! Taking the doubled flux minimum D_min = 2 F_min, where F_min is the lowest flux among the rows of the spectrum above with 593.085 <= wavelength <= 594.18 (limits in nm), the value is 548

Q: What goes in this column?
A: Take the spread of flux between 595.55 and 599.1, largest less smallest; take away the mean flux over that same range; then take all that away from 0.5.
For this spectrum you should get 35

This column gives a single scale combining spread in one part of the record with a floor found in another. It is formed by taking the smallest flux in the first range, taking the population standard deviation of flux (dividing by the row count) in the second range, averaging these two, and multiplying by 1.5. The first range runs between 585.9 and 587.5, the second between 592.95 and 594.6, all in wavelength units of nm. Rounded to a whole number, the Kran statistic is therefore 213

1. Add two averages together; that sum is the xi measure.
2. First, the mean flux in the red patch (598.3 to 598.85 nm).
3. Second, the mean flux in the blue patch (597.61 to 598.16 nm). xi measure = 647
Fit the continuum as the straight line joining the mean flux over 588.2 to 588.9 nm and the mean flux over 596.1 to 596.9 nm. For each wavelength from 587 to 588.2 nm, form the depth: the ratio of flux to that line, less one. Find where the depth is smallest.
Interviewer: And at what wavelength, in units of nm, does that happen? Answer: 587.309 nm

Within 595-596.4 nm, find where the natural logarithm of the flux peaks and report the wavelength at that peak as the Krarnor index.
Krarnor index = 595.343 nm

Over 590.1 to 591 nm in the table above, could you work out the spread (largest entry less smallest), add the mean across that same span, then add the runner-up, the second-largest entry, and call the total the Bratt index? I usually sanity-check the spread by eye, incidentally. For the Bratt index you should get 689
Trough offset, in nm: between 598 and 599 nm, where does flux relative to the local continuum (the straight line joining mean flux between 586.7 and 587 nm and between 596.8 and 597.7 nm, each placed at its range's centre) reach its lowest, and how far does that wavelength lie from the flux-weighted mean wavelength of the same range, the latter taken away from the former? -0.28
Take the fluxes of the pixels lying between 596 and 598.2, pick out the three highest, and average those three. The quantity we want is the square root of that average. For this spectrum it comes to 19.9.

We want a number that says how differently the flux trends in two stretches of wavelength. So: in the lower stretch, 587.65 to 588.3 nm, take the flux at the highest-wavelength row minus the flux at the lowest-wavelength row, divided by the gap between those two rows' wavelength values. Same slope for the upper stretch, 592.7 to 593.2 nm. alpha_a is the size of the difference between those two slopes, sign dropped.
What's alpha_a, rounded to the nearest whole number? 26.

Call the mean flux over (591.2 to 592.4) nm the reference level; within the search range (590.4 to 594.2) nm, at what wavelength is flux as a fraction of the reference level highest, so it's 594.110 nm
